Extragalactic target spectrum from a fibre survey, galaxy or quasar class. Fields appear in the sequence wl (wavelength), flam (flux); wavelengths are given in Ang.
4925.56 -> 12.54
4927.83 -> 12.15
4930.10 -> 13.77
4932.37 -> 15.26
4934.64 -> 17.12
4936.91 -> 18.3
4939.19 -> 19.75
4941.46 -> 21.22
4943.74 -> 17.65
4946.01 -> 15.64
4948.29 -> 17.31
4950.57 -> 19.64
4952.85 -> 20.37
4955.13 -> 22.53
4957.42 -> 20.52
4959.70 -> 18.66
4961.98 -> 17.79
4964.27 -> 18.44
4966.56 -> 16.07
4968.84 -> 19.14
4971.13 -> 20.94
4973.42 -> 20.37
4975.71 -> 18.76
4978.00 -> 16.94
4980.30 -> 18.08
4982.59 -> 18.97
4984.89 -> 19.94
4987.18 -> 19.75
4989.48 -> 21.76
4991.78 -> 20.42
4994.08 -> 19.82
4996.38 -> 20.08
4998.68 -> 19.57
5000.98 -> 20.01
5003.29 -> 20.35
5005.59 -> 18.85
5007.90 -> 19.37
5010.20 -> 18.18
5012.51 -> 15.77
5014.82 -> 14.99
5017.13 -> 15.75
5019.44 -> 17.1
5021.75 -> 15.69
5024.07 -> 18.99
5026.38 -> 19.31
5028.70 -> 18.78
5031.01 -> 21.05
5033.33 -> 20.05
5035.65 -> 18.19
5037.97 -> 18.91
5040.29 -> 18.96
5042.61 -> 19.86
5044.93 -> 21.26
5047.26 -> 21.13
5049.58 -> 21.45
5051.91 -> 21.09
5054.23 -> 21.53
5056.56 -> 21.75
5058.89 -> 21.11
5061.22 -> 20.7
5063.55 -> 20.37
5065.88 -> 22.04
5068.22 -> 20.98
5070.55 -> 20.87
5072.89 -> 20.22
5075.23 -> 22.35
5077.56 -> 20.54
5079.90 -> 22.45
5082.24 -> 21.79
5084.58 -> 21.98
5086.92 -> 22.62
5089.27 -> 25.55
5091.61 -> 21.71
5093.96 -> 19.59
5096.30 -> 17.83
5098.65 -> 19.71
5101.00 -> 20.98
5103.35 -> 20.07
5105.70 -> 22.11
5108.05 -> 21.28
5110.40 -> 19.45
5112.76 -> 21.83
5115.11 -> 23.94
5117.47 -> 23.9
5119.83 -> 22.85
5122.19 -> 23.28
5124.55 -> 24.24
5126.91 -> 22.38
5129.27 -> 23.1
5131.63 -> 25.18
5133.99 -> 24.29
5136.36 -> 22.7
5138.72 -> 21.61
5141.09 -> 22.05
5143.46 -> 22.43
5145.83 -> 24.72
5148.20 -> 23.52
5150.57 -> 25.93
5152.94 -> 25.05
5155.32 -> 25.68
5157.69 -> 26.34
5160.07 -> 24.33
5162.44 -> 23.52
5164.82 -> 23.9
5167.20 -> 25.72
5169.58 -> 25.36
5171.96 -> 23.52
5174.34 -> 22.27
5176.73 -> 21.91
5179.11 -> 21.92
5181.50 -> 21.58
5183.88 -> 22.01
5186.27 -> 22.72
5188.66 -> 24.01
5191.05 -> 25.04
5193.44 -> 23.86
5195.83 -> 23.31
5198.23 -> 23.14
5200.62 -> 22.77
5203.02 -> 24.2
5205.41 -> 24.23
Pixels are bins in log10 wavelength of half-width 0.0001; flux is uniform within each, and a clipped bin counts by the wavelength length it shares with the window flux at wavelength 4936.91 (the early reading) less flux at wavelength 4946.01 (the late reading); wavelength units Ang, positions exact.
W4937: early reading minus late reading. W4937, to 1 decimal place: 2.7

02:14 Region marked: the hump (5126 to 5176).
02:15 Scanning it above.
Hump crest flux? 26.34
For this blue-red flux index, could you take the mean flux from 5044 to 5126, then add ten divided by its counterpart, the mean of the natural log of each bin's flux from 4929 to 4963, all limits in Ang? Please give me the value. 25.0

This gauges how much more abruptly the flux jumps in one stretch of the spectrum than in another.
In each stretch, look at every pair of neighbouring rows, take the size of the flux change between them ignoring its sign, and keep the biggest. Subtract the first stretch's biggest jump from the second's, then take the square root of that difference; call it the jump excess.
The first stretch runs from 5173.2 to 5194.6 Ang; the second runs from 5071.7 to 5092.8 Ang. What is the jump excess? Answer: 1.60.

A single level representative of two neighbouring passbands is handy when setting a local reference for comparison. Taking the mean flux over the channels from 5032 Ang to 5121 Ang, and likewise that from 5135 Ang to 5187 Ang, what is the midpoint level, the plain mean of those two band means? 22.4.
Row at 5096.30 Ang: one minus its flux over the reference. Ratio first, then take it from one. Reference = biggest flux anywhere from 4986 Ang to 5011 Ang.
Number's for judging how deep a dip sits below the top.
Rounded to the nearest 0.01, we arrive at 0.18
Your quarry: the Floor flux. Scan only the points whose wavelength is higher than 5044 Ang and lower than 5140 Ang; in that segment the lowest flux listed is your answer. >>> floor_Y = 17.83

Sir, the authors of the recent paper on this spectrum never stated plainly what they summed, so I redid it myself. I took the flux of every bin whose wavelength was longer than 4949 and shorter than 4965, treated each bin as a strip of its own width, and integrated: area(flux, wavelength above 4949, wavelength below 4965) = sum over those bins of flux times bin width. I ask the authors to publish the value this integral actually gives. 315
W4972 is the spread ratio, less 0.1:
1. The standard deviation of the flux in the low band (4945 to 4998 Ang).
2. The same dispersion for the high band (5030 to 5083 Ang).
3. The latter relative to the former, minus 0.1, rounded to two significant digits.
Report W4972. 0.53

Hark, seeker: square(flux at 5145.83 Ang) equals 611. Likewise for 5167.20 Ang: 662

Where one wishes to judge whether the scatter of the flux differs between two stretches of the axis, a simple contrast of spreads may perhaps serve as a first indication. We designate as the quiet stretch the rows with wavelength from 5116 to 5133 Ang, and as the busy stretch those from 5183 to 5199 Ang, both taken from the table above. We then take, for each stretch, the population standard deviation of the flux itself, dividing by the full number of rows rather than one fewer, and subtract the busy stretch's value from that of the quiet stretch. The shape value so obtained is -0.03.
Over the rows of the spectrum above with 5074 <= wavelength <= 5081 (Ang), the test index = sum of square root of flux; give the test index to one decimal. 14.0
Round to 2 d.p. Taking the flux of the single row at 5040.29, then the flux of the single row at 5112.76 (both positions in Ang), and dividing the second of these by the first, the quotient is 1.15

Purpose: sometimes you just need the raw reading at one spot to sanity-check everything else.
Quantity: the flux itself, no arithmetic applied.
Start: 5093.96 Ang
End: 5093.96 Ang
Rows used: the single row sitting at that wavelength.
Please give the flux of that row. 19.59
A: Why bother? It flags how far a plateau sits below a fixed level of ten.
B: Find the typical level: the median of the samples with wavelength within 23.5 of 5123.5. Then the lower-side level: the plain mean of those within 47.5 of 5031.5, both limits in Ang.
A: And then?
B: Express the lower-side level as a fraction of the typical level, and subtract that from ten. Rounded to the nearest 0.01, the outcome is 9.13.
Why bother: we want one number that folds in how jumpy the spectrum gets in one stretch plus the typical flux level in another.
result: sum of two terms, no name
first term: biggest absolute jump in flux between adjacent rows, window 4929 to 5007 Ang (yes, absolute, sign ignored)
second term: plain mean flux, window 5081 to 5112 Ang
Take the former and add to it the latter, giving 24.7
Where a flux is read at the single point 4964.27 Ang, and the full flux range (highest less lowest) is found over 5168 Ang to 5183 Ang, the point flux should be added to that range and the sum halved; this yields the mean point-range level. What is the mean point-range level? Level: 11.1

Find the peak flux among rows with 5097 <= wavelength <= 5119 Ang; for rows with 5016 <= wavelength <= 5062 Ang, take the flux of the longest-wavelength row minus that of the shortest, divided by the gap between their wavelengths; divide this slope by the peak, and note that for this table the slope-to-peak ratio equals 0.0047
